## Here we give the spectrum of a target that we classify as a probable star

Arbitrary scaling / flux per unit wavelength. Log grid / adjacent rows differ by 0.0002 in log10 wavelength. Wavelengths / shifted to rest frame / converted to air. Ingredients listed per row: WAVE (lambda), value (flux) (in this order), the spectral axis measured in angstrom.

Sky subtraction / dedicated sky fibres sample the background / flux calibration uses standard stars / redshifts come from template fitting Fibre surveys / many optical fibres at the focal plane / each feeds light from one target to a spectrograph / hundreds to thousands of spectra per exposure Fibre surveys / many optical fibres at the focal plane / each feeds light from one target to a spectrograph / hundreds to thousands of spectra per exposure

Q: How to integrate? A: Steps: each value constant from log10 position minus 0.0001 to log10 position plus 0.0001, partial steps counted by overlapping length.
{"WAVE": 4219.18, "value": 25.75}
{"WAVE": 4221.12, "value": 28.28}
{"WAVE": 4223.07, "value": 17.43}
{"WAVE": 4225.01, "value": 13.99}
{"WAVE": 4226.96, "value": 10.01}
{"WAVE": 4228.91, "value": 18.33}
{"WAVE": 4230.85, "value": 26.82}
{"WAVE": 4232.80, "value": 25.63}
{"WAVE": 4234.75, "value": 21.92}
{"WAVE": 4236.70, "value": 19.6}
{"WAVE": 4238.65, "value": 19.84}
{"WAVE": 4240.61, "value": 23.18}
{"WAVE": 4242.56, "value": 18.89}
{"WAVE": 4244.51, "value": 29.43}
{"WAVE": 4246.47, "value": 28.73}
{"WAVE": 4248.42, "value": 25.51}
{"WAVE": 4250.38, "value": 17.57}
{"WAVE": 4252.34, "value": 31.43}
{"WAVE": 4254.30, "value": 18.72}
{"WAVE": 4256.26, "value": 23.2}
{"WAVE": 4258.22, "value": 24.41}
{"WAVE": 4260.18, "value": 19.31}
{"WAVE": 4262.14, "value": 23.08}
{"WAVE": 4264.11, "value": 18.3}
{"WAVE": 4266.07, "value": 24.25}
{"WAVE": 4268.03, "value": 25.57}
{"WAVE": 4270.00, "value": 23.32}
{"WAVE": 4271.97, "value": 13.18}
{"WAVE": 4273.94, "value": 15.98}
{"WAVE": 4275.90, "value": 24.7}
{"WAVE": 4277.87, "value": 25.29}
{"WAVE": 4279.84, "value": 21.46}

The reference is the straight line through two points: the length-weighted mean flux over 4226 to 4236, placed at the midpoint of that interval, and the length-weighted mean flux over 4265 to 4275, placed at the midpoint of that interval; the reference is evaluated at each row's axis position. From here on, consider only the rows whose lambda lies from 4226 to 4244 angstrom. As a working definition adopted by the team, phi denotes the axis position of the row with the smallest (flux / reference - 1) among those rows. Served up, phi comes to 4226.96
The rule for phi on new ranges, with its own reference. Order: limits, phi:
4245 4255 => 4250.38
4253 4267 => 4264.11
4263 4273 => 4271.97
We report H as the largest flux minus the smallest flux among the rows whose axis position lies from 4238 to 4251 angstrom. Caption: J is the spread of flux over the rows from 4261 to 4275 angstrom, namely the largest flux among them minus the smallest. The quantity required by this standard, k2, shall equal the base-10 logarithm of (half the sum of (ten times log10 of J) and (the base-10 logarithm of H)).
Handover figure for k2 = 0.778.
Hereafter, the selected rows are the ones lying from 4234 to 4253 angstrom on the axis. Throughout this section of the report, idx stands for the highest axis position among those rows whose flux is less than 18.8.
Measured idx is 4250.38 angstrom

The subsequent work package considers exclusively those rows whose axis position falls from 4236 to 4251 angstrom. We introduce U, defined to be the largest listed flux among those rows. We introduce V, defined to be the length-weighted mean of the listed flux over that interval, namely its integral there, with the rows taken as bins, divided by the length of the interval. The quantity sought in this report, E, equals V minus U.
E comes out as -6.4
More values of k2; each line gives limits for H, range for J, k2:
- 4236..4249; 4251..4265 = 0.786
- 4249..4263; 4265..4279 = 0.781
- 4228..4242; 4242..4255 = 0.791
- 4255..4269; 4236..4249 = 0.744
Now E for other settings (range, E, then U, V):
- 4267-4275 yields -6.0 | 25.57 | 19.6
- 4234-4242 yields -2.2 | 23.18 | 21.0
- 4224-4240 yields -7.2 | 26.82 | 19.6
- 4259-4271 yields -3.2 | 25.57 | 22.3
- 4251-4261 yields -8.2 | 31.43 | 23.3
